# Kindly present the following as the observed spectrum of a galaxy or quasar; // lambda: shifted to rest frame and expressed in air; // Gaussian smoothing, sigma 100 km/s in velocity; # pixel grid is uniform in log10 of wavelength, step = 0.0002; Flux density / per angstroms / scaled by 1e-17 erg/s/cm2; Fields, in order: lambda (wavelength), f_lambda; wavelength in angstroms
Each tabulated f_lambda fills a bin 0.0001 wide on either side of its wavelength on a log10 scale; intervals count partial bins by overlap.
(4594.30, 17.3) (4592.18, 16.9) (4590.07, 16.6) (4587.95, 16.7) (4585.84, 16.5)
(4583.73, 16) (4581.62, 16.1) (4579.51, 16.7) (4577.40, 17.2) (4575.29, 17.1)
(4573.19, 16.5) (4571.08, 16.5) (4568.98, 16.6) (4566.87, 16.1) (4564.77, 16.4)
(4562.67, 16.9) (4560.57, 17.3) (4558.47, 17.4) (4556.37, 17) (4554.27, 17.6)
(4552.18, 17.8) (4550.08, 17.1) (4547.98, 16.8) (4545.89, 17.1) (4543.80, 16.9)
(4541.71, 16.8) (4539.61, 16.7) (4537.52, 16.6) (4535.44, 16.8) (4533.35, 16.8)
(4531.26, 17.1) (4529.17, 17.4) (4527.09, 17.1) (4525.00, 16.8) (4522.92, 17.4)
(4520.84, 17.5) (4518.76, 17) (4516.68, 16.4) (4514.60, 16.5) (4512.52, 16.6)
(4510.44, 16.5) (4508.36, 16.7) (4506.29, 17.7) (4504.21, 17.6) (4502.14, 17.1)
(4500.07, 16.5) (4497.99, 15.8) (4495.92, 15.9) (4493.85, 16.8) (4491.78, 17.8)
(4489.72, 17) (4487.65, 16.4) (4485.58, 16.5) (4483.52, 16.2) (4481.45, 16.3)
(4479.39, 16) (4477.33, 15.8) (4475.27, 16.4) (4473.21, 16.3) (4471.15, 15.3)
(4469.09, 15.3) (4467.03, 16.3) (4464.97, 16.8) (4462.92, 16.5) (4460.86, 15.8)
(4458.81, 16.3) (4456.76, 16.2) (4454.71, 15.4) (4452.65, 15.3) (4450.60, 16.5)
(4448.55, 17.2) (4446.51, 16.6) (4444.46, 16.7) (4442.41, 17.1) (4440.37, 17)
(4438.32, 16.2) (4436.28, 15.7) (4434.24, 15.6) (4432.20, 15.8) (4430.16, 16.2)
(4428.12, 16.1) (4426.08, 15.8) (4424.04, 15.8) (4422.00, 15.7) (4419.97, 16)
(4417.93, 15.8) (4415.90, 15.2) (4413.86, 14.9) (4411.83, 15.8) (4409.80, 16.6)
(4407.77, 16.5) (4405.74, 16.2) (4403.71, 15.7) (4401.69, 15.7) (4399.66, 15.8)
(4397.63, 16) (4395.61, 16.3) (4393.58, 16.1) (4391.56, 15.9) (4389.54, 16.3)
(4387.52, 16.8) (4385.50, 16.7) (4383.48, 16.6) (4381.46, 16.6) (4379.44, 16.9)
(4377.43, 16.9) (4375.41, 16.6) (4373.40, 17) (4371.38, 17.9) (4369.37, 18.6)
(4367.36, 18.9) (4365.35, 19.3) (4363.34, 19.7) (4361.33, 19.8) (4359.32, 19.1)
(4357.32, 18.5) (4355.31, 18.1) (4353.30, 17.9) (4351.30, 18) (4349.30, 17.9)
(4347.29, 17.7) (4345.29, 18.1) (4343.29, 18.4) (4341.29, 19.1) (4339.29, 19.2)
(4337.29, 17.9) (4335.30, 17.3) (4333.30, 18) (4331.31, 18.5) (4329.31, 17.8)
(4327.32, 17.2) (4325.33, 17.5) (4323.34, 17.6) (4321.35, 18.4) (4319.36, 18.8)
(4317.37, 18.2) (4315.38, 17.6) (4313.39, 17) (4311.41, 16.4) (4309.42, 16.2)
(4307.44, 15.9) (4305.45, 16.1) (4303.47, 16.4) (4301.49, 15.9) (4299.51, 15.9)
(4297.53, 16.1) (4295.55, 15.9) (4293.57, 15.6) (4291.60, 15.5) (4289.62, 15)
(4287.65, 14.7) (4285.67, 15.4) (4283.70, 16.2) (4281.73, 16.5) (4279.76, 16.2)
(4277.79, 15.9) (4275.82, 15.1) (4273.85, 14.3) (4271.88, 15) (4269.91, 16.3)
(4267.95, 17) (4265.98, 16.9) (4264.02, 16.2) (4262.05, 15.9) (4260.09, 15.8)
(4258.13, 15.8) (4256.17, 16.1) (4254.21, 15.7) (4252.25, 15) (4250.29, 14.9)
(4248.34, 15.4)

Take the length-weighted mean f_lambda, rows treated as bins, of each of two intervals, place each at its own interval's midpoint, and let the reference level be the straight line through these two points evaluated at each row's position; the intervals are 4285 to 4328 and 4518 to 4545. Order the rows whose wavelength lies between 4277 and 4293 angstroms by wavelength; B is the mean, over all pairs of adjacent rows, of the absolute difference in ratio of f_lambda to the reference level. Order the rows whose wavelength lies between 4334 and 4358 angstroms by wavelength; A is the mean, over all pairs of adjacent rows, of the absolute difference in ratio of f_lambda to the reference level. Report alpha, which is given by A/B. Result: 0.87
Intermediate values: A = 0.024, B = 0.028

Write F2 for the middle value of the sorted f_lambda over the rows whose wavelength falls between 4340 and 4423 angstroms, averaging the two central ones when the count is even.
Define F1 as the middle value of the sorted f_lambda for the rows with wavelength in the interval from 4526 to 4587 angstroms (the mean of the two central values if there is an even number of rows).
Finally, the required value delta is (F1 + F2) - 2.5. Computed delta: 31.0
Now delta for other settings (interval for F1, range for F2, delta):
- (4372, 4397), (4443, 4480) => 30.4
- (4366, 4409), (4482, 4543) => 30.9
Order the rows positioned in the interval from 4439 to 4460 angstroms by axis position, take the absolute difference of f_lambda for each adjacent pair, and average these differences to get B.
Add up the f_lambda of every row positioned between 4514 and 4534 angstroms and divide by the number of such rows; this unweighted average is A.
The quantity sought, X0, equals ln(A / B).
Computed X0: 3.62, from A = 17.0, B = 0.456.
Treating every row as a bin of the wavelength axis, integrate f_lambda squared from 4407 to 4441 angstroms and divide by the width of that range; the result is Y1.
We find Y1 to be 253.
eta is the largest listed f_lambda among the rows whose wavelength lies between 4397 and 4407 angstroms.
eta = 16.2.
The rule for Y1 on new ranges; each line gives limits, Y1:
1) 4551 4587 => 283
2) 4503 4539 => 288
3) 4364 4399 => 291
